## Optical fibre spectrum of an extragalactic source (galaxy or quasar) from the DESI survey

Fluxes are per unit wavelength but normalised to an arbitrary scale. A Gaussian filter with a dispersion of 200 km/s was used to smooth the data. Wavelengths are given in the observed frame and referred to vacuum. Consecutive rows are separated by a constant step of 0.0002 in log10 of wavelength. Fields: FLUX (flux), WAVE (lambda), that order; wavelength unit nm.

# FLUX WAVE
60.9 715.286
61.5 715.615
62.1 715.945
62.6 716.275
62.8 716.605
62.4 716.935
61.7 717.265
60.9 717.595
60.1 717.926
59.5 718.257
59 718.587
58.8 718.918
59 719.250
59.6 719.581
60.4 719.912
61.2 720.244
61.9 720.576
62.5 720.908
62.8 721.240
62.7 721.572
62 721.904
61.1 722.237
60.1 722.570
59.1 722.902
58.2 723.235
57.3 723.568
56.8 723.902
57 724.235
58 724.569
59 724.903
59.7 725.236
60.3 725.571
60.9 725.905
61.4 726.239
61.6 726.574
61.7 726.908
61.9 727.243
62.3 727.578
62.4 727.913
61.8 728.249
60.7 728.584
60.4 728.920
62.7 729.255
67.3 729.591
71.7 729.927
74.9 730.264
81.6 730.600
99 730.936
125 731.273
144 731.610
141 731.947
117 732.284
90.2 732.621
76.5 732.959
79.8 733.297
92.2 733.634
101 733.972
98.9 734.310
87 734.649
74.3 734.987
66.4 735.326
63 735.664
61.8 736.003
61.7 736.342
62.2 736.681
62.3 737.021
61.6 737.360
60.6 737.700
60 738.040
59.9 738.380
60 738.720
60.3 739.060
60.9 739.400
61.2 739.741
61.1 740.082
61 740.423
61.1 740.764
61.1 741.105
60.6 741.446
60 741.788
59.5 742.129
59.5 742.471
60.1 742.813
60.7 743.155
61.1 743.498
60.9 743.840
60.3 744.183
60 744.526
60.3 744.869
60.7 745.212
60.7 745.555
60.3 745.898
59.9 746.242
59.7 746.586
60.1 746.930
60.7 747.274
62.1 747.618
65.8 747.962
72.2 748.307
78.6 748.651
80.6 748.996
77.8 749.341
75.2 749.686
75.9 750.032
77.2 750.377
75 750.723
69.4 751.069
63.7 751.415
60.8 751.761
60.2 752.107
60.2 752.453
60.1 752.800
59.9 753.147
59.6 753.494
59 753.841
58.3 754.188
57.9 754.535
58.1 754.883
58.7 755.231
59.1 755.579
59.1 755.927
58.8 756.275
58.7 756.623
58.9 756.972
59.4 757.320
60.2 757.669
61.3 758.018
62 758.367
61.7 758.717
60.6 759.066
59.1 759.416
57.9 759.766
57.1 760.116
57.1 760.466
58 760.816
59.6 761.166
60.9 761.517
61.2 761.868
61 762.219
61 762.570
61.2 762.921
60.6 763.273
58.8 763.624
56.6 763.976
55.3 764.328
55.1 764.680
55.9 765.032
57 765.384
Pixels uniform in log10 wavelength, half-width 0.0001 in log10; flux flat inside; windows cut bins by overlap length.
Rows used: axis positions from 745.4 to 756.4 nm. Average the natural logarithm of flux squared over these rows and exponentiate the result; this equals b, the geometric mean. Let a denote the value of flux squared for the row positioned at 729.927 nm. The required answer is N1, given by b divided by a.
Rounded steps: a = 5141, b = 4112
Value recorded 0.8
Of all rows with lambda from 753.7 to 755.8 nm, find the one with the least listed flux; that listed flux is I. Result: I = 57.9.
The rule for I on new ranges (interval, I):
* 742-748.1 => 59.5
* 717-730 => 56.8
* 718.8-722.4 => 58.8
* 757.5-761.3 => 57.1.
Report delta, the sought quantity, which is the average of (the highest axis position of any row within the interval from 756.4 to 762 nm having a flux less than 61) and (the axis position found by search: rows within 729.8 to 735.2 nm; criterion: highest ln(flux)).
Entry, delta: 746.56 nm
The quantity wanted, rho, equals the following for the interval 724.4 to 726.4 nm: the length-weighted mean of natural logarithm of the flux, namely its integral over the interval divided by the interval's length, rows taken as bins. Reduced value 4.09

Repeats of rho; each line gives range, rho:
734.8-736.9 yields 4.17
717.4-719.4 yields 4.09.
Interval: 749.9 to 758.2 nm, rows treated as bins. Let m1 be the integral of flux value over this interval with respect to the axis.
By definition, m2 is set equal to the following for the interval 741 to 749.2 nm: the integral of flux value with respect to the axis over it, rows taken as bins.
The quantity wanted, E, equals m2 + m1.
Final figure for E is 1030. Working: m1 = 514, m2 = 515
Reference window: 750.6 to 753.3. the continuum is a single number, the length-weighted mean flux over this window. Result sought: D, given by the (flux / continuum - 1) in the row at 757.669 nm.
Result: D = -0.05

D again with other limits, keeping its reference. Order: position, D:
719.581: -0.06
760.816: -0.09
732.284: 0.84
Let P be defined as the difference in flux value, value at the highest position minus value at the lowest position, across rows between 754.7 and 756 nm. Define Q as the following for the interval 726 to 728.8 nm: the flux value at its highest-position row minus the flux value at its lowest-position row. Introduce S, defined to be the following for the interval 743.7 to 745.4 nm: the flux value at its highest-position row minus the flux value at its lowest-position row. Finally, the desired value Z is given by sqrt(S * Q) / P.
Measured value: 0.4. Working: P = 1.0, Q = -1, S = 0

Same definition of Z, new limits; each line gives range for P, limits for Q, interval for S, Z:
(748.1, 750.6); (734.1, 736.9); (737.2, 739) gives 1.5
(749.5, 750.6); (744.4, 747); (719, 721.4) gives 0.3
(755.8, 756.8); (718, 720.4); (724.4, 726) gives -5.6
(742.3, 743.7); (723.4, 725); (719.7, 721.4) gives 1.3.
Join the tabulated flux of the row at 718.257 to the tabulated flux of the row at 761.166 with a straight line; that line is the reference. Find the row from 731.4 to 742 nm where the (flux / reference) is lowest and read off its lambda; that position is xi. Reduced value 738.380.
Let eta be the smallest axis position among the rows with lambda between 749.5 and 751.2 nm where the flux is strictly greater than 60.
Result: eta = 749.686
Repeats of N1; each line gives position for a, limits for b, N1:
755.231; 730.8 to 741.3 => 1.6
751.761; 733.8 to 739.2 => 1.2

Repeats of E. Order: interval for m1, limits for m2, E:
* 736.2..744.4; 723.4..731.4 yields 1031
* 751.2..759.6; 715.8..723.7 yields 983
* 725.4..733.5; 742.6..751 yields 1199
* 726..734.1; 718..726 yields 1145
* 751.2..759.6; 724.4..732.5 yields 1124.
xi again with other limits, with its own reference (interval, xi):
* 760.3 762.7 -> 760.466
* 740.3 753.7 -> 742.471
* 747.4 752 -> 751.761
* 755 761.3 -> 760.466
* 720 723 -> 722.902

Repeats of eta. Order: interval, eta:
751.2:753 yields 751.415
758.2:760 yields 758.367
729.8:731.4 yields 729.927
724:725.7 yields 725.571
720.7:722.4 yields 720.908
